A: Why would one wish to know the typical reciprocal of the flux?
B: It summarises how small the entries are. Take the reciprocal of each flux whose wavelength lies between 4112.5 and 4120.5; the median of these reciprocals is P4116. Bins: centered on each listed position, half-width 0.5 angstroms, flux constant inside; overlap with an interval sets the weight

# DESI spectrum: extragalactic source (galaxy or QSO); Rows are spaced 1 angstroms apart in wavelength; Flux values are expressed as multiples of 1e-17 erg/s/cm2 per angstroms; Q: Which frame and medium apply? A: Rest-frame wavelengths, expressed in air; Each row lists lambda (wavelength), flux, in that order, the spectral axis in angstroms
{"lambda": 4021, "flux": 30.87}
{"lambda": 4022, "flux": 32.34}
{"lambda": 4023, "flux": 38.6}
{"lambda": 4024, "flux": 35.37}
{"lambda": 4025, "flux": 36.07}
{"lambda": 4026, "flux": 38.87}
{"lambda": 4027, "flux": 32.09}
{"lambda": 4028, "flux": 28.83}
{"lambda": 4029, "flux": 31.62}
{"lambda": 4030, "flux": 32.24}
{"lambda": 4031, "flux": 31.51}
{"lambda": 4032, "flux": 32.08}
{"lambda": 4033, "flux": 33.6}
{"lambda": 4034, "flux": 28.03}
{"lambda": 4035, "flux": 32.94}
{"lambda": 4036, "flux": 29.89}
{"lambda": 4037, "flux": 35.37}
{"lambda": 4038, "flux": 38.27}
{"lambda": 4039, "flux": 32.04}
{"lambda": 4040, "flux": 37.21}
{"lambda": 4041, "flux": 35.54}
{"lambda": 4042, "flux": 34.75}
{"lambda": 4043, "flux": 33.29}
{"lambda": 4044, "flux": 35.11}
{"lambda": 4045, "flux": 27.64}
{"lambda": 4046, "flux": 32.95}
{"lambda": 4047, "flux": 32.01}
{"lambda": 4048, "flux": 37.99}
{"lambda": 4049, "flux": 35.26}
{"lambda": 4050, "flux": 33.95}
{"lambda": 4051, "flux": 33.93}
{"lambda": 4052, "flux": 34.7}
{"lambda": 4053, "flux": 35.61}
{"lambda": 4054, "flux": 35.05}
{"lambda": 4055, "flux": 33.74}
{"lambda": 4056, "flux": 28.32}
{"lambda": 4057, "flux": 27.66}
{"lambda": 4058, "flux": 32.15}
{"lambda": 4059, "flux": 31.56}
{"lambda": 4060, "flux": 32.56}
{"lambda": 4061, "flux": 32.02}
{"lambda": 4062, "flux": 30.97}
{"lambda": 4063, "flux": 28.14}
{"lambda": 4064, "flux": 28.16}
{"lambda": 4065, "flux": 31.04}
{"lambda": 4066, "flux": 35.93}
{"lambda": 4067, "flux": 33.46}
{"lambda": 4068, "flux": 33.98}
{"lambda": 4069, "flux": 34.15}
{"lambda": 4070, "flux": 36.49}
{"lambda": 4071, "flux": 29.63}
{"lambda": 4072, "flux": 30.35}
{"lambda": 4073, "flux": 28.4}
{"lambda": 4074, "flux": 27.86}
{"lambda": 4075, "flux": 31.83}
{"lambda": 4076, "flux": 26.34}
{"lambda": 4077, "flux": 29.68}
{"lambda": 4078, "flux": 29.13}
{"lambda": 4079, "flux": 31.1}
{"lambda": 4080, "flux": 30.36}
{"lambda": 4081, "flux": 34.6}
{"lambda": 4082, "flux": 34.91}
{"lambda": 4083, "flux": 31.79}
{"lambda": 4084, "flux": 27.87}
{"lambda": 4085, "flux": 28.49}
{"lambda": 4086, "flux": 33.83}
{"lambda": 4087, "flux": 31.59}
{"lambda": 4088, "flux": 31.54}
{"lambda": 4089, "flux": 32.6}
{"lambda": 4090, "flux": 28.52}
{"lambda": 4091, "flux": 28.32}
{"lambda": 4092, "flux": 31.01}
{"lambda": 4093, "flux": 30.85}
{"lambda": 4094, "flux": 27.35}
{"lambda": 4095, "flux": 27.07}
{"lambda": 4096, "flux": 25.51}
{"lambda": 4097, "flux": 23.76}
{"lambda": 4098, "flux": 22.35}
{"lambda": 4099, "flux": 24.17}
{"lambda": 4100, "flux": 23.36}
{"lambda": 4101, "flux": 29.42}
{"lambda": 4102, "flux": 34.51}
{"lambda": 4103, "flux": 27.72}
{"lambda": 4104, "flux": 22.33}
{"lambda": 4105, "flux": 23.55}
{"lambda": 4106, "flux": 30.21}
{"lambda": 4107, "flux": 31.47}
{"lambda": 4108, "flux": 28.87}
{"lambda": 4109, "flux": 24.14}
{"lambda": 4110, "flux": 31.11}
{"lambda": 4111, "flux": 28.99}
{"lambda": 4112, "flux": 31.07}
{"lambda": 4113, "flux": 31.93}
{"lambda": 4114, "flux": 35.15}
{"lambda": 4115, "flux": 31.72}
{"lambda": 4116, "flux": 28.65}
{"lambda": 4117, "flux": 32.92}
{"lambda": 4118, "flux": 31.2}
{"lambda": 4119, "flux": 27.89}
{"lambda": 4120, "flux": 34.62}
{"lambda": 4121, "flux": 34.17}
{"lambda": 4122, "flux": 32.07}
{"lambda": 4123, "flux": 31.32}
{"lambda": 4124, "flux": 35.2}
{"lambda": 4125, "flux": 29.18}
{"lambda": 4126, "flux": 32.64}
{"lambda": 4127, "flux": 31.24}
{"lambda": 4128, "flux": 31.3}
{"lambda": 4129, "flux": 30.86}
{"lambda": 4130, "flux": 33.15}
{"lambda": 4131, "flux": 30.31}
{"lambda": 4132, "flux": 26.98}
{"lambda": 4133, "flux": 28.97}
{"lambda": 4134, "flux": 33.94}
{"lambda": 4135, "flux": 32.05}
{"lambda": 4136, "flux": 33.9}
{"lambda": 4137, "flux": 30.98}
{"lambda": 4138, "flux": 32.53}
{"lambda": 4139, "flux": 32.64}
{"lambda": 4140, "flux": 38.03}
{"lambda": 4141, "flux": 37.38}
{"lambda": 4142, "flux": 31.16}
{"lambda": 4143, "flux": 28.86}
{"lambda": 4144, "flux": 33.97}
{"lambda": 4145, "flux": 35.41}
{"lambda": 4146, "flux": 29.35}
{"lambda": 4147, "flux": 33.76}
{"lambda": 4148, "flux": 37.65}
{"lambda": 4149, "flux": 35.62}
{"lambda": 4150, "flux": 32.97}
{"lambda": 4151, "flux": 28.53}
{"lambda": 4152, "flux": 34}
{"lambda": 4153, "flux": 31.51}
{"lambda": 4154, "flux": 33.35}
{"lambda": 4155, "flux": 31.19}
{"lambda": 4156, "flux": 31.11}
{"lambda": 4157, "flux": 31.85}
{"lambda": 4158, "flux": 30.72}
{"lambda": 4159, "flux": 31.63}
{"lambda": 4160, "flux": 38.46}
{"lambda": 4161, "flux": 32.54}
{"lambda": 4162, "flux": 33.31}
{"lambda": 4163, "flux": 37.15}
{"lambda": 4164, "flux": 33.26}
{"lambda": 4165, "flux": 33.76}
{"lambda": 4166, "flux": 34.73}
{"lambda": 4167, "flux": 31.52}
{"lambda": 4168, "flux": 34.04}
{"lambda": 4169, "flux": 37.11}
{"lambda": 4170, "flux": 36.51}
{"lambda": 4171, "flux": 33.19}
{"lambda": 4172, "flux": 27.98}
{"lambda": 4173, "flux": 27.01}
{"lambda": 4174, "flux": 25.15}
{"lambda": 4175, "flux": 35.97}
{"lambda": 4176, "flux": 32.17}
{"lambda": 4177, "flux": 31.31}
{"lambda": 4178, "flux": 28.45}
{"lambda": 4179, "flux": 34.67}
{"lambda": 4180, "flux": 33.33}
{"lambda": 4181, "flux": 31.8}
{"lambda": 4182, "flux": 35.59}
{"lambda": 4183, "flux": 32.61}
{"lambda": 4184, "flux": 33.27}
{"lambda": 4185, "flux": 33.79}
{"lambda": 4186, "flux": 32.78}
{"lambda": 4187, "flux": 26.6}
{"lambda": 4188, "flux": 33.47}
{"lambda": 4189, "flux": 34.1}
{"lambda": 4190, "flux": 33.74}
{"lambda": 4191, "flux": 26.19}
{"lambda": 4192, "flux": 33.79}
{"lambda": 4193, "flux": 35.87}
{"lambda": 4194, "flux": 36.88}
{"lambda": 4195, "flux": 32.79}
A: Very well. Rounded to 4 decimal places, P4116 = 0.0314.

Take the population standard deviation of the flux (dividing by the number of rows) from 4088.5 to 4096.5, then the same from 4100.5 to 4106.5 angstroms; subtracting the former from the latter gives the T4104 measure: 1.9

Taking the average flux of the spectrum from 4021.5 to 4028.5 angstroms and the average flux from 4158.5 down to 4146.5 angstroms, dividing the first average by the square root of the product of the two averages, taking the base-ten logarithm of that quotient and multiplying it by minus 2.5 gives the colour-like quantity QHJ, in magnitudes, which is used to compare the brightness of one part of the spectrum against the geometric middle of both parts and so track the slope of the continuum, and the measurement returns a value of -0.031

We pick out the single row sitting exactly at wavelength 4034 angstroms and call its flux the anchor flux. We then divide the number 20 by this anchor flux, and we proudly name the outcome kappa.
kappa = 0.71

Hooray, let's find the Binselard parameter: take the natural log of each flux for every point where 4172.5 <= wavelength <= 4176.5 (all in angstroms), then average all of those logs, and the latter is 3.39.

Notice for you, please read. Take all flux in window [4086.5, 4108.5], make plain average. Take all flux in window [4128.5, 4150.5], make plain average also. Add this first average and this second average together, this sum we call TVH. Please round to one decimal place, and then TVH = 60.8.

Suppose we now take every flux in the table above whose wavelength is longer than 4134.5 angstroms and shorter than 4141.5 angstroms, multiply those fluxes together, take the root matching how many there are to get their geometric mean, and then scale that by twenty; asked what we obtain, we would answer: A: 677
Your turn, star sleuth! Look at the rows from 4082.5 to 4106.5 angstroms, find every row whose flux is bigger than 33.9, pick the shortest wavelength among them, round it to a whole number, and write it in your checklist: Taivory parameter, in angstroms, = 4102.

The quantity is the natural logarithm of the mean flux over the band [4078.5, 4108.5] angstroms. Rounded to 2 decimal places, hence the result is 3.37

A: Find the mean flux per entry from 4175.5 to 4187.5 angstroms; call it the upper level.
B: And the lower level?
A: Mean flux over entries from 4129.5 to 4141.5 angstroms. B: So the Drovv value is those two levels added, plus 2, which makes 66.8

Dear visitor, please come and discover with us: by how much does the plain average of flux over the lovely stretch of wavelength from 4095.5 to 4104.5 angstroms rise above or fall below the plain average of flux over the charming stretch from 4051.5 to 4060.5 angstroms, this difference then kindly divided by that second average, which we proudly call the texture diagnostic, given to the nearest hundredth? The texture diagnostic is -0.20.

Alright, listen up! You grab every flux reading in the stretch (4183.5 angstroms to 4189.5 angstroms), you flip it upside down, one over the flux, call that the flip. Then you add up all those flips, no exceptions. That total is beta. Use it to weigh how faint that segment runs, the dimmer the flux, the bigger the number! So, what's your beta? 0.19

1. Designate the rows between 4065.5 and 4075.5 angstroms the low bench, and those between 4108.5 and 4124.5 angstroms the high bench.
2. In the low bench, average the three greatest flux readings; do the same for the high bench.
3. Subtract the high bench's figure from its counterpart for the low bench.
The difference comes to 1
